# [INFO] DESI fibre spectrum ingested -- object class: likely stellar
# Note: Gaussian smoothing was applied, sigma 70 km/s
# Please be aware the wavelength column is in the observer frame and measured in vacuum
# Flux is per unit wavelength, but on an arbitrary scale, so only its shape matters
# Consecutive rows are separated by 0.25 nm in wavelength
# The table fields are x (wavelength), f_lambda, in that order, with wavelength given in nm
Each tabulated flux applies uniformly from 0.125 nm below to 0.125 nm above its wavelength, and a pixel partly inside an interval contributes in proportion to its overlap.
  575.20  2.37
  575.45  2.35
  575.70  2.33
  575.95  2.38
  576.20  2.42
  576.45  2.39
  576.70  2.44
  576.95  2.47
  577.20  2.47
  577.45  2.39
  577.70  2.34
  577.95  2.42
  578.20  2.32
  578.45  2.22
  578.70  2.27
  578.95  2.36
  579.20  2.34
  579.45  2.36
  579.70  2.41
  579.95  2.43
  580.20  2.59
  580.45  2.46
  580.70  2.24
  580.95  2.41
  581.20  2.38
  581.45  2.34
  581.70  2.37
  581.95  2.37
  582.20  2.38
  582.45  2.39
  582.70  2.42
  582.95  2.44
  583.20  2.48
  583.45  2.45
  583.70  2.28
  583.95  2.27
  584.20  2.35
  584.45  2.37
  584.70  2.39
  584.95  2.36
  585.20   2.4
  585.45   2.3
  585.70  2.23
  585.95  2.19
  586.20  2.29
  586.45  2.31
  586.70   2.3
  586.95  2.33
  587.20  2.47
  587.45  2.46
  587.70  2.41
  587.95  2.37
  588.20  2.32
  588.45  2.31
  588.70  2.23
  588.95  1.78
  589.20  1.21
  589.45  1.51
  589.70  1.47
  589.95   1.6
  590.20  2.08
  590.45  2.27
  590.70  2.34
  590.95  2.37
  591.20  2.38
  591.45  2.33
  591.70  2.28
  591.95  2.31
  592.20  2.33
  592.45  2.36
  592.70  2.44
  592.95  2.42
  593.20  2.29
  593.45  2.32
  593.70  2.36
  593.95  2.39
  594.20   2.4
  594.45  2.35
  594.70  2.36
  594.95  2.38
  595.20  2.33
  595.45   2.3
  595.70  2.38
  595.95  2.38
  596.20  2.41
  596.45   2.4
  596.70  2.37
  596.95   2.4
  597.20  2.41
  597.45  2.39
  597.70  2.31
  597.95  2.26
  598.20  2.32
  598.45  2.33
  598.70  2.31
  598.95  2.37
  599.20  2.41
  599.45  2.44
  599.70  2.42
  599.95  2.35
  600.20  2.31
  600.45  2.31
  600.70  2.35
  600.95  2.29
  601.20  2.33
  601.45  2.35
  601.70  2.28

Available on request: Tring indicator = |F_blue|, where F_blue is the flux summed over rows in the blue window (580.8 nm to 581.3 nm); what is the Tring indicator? 4.79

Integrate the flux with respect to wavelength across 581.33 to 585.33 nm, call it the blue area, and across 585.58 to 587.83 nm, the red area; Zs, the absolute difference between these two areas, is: 4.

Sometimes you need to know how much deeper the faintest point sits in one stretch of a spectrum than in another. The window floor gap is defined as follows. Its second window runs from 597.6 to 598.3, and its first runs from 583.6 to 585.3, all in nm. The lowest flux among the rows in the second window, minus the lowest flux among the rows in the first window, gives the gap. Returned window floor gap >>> -0.01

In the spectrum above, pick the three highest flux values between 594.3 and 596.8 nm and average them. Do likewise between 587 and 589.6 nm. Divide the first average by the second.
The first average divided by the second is 0.9796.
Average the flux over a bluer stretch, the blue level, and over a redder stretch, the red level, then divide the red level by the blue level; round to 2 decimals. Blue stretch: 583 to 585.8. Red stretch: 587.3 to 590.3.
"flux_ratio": 0.84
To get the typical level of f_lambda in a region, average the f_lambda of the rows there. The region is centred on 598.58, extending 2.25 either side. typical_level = 2.36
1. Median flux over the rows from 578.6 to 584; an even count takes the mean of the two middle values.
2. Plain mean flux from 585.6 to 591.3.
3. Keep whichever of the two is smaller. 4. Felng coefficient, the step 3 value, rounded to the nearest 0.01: 2.14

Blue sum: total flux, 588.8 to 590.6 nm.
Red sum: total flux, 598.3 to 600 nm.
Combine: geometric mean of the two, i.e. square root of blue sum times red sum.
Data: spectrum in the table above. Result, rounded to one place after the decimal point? 14.1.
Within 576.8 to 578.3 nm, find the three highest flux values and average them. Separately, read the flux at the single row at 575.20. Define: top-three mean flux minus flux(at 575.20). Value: 0.083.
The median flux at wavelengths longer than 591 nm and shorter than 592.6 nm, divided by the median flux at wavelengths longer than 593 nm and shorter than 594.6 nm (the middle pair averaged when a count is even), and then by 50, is 0.0198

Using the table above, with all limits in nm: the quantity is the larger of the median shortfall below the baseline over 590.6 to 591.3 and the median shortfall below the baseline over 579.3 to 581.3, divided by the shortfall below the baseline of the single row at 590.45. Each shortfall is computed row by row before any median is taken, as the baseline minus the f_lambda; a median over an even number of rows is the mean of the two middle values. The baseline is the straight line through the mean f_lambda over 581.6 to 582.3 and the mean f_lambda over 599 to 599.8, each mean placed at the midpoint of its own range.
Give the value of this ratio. 0.2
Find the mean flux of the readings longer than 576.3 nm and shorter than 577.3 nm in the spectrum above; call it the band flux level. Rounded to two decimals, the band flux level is 2.44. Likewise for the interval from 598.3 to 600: 2.38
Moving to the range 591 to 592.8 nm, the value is 2.35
